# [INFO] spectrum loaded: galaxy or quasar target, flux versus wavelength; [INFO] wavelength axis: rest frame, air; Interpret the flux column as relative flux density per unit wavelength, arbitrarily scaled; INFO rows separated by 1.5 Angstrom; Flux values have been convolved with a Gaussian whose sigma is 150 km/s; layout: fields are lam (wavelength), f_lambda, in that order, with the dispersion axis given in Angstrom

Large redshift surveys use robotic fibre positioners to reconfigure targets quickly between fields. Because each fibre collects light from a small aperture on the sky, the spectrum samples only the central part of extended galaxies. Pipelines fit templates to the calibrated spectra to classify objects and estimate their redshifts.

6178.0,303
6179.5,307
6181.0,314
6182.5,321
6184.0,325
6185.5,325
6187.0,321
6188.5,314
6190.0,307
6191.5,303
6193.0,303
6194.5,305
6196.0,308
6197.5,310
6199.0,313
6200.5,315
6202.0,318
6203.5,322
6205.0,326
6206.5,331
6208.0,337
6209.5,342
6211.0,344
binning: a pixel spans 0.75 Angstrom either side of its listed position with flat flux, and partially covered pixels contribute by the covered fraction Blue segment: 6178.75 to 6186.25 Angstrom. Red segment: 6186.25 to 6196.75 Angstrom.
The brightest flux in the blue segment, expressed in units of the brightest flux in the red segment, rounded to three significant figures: 1.01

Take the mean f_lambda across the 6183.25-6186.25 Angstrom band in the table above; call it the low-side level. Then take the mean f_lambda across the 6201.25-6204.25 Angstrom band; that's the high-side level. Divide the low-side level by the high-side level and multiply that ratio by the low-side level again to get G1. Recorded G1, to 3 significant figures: 330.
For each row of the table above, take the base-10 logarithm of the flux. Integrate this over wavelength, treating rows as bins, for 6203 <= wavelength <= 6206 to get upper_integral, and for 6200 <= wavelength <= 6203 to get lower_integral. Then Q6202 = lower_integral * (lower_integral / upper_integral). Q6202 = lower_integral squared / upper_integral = 7.47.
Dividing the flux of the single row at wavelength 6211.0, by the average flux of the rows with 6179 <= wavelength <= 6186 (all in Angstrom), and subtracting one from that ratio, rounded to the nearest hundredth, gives 0.08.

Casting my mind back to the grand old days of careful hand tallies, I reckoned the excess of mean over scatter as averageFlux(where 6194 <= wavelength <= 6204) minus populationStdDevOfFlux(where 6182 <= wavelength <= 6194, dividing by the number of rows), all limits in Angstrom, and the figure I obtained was 304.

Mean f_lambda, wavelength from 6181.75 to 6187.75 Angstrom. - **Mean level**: 323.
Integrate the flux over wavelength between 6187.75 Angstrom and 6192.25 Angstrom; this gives 1386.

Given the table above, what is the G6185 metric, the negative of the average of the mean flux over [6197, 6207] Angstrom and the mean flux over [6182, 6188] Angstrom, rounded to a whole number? -321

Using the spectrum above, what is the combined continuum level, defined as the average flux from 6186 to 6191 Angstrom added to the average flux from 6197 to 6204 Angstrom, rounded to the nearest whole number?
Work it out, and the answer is 630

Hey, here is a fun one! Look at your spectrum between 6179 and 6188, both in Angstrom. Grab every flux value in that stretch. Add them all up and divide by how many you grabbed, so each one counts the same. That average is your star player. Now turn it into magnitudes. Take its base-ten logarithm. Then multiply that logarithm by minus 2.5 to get -6.26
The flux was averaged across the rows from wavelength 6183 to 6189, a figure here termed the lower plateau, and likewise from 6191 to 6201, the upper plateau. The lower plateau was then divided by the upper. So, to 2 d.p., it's 1.04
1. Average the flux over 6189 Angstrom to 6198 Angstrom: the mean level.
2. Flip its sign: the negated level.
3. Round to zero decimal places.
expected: -306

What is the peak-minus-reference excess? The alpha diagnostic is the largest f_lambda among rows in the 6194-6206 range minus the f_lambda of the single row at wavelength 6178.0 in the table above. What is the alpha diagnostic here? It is 23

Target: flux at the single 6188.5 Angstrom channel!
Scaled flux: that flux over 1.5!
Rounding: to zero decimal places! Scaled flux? 209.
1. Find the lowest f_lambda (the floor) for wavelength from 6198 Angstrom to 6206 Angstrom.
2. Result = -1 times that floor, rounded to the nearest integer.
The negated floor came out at -313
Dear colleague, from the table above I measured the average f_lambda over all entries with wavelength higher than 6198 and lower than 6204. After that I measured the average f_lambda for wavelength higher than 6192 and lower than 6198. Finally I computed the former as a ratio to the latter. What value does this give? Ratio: 1.03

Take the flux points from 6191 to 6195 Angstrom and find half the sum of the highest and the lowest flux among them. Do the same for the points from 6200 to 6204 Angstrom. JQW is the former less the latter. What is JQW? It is -14.5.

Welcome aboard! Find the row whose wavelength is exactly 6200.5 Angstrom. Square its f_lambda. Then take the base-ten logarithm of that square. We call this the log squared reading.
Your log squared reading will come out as 5.00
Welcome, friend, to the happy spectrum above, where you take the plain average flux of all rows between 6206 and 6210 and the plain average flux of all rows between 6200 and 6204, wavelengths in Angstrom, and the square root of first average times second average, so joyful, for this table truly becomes 327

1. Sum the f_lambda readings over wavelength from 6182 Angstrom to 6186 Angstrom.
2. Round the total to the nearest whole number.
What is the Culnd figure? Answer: 971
